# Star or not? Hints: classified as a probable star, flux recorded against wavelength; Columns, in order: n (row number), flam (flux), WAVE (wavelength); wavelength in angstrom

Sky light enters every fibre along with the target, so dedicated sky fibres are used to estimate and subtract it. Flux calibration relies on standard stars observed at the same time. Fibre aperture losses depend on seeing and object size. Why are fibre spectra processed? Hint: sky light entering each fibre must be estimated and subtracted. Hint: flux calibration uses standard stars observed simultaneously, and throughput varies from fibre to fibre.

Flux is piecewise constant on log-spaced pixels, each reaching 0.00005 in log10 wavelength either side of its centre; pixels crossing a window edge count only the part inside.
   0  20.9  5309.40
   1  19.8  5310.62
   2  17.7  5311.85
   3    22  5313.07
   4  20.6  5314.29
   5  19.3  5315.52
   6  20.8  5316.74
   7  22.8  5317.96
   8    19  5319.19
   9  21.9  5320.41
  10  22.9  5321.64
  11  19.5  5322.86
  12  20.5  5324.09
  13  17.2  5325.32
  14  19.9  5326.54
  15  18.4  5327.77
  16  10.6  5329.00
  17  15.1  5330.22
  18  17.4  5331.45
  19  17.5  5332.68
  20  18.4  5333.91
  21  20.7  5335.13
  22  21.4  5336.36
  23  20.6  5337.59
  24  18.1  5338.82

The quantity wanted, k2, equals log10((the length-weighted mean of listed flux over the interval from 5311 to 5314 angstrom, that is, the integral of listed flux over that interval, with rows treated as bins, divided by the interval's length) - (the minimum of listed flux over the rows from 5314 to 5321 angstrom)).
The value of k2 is 0.0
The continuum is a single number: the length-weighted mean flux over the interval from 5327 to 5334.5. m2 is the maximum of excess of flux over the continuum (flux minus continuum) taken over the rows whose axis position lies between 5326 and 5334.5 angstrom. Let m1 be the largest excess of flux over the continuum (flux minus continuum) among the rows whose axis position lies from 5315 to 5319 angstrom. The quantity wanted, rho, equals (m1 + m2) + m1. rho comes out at 16.6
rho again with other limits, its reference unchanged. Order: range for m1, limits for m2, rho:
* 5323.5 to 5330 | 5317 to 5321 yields 14.9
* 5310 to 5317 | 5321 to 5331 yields 18.0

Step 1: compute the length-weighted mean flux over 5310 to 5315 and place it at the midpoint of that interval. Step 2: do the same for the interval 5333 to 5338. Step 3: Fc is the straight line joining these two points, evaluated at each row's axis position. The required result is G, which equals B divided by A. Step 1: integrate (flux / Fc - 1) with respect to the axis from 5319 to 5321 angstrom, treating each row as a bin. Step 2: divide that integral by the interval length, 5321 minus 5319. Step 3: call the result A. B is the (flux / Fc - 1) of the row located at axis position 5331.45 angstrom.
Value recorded -4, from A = 0.035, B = -0.13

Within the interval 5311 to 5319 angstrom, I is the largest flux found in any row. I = 22.8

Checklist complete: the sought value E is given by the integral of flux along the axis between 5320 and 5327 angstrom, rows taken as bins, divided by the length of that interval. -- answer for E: 20.3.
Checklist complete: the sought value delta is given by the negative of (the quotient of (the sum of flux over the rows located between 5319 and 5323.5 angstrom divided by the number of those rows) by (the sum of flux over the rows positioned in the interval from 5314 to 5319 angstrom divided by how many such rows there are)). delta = -1.00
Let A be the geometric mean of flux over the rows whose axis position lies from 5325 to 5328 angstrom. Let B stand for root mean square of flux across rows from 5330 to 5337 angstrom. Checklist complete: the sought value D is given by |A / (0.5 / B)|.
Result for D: 685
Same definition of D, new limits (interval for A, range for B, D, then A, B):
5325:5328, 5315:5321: 769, 18.5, 20.8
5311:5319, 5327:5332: 641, 20.5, 15.7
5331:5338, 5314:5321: 801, 19.3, 20.8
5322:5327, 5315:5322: 814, 19.2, 21.2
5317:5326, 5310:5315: 821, 20.4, 20.1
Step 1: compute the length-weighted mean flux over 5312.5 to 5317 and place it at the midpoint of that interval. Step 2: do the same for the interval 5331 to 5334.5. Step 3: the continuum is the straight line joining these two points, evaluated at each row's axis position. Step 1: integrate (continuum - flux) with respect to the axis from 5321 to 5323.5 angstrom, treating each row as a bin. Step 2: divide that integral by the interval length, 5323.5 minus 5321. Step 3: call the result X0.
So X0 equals -1.7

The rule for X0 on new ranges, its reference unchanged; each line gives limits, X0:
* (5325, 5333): 1.8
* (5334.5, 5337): -3.8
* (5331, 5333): 0.4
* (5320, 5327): -1.0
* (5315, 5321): -0.6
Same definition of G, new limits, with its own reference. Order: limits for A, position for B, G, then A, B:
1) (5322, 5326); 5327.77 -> 2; -0.037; -0.08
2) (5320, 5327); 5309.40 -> 4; 0.011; 0.05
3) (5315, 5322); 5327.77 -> -2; 0.052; -0.08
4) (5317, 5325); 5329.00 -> -10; 0.045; -0.47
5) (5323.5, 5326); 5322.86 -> 0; -0.060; -0.03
